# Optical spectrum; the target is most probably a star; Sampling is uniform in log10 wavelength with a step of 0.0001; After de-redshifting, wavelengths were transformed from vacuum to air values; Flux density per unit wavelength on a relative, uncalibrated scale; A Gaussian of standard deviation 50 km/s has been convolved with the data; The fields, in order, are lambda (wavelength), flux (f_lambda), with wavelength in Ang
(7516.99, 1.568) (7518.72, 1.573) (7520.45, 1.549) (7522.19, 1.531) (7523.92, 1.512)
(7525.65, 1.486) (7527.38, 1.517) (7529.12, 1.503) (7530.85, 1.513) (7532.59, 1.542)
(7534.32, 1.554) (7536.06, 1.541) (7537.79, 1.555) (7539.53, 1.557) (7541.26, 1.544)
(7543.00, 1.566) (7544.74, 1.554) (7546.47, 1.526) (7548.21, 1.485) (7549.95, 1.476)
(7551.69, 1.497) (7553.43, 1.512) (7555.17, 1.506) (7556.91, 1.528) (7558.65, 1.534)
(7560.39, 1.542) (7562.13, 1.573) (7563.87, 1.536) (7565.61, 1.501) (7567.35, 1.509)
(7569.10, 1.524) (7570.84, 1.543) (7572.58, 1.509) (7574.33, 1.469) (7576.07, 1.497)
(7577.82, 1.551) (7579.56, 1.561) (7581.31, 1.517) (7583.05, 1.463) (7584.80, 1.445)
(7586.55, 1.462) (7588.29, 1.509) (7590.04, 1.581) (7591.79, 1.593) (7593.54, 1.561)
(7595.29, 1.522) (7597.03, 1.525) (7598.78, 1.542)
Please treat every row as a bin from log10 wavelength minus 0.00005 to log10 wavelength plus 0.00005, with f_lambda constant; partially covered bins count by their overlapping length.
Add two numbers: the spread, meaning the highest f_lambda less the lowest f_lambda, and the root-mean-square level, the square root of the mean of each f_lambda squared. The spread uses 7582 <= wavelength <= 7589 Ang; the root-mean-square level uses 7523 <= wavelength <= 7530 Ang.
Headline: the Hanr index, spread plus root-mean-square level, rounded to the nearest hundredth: 1.57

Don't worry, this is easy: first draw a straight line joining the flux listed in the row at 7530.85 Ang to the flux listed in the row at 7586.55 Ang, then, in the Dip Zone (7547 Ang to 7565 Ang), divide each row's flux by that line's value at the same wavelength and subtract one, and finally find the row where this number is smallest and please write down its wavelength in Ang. 7549.95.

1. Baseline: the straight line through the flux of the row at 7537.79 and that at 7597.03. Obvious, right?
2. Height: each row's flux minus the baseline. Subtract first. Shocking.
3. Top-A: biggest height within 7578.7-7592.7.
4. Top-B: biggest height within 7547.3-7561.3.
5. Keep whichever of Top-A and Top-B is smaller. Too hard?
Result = -0.002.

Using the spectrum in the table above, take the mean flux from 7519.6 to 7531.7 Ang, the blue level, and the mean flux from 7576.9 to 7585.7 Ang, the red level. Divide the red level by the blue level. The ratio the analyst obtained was 0.994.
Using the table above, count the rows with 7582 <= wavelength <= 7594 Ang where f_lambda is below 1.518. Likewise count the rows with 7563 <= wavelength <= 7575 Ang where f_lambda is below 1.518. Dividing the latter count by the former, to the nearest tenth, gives 1.0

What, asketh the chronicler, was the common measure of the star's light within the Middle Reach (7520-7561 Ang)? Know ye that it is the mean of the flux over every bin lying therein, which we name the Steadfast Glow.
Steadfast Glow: 1.526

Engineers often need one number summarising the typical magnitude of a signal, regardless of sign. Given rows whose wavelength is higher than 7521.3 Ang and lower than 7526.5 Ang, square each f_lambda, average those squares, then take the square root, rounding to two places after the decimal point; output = 1.51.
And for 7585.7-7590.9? 1.52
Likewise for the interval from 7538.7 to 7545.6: 1.56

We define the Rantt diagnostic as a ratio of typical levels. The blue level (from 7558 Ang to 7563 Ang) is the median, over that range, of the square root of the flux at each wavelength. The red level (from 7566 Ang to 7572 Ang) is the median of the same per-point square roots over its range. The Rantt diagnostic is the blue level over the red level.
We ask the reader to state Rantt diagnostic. 1.006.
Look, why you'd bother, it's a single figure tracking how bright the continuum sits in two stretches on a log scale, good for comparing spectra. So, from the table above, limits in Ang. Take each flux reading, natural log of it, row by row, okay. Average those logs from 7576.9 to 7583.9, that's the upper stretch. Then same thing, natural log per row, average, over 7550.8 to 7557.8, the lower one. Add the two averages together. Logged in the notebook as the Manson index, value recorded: 0.833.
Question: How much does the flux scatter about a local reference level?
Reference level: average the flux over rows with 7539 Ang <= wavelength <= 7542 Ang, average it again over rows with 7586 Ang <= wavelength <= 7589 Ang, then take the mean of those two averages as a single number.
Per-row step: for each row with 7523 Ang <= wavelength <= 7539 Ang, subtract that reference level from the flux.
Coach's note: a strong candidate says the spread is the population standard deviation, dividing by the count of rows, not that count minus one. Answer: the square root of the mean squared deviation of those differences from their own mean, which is 0.023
